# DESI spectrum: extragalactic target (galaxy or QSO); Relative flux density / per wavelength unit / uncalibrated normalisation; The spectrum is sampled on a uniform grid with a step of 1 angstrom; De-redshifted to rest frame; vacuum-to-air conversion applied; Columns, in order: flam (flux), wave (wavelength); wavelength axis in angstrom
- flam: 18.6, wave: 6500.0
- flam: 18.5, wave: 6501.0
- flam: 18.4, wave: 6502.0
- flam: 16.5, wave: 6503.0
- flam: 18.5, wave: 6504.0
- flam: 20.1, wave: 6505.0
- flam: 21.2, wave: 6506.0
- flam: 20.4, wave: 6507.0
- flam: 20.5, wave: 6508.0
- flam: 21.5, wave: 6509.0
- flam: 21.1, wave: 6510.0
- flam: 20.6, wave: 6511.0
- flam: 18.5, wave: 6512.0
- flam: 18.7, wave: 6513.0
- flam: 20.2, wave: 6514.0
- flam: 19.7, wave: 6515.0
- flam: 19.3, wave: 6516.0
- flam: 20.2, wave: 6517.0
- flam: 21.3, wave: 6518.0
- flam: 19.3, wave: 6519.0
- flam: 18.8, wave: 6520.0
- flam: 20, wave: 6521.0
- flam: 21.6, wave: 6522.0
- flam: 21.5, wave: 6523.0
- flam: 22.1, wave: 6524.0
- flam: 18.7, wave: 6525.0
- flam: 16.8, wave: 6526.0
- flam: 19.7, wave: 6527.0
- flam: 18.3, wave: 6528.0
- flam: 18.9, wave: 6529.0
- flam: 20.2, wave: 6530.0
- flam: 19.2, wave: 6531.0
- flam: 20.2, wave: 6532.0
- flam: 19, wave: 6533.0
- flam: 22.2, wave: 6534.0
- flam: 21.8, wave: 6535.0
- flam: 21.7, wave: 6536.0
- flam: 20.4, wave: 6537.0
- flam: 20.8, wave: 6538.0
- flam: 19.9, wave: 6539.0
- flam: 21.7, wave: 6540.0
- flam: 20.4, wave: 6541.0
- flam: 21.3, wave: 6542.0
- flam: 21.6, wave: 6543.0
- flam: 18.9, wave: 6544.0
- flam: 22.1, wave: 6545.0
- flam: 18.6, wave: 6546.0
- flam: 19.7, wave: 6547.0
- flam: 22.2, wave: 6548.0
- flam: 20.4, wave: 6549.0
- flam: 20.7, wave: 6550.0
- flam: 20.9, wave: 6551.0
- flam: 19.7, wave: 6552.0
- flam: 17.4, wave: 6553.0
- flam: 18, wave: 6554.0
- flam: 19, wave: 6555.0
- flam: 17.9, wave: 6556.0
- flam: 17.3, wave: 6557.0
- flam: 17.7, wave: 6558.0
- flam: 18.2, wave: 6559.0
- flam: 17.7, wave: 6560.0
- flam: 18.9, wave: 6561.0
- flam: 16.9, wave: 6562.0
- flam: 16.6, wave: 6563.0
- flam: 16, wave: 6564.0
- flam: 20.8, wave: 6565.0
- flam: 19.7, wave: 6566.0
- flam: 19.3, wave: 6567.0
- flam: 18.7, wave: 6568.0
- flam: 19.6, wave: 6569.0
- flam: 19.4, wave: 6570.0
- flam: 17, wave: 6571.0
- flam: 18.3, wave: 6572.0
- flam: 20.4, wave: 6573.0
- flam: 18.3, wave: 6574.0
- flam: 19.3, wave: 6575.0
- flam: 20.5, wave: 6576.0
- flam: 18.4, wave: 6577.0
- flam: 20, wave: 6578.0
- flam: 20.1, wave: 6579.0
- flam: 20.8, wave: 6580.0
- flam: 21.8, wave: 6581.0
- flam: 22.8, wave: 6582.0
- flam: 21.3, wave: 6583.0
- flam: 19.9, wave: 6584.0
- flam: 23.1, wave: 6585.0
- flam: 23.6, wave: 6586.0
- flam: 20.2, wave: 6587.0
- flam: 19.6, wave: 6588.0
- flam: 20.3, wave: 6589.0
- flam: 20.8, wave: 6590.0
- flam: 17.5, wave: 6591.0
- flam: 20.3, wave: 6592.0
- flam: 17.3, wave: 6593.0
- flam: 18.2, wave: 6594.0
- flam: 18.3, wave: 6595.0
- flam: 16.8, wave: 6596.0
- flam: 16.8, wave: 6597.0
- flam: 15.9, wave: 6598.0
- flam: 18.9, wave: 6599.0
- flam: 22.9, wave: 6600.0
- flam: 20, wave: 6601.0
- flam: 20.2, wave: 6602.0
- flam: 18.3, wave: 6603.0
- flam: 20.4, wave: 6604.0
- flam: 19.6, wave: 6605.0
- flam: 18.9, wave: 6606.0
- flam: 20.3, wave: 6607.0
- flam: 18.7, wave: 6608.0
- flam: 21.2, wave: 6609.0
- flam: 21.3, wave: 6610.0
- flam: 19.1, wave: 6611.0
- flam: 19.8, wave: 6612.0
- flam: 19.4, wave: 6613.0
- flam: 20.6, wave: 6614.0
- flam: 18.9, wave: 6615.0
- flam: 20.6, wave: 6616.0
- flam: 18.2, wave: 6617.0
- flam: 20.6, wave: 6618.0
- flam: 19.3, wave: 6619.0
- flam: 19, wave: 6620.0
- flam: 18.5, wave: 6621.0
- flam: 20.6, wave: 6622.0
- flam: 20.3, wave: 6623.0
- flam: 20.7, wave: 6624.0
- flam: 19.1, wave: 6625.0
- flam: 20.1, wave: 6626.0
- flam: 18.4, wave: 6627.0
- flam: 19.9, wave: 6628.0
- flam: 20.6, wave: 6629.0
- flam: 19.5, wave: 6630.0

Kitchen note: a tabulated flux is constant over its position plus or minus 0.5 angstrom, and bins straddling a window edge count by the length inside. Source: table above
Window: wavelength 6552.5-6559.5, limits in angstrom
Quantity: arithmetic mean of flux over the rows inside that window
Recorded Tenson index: 17.9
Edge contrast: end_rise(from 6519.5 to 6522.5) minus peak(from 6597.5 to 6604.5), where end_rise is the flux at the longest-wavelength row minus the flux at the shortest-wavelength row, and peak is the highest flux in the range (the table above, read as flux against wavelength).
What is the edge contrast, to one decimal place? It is -20.1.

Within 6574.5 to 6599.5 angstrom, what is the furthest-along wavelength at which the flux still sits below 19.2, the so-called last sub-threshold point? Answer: 6599.0 angstrom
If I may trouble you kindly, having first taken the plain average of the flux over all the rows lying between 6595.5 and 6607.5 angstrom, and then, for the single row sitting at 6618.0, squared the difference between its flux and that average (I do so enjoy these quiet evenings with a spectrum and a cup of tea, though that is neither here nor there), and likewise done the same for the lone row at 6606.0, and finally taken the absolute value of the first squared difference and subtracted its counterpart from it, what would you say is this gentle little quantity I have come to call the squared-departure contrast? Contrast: 2.3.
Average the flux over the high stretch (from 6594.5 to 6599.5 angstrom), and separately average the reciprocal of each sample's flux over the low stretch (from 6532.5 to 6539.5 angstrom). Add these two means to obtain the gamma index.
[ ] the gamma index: 17.4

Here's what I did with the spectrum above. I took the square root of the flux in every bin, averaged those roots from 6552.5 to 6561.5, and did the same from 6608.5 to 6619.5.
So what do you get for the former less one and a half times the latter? -2.45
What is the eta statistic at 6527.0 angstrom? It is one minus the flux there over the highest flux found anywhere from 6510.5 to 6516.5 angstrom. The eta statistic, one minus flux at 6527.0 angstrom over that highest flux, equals 0.044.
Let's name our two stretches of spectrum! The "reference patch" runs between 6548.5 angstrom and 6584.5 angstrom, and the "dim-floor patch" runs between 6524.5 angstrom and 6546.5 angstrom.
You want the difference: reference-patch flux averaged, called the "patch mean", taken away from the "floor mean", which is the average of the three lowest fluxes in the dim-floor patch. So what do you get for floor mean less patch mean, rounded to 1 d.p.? -1.3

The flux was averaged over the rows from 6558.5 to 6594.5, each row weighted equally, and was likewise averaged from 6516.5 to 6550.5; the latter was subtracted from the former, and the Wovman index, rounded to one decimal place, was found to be -0.8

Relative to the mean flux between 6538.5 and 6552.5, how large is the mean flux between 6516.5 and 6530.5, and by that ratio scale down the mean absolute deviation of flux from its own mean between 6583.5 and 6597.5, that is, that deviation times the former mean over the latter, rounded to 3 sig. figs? 1.78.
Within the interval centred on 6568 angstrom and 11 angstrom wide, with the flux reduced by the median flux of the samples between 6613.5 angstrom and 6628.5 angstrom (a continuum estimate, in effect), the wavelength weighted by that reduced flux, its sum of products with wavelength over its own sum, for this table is 6566.7 angstrom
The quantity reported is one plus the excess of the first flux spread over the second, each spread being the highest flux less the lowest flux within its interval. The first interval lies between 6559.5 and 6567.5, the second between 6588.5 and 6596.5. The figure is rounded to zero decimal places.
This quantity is 2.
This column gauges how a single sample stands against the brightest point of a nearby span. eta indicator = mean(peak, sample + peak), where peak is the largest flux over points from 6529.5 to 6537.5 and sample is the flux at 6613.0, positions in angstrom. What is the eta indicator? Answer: 31.9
